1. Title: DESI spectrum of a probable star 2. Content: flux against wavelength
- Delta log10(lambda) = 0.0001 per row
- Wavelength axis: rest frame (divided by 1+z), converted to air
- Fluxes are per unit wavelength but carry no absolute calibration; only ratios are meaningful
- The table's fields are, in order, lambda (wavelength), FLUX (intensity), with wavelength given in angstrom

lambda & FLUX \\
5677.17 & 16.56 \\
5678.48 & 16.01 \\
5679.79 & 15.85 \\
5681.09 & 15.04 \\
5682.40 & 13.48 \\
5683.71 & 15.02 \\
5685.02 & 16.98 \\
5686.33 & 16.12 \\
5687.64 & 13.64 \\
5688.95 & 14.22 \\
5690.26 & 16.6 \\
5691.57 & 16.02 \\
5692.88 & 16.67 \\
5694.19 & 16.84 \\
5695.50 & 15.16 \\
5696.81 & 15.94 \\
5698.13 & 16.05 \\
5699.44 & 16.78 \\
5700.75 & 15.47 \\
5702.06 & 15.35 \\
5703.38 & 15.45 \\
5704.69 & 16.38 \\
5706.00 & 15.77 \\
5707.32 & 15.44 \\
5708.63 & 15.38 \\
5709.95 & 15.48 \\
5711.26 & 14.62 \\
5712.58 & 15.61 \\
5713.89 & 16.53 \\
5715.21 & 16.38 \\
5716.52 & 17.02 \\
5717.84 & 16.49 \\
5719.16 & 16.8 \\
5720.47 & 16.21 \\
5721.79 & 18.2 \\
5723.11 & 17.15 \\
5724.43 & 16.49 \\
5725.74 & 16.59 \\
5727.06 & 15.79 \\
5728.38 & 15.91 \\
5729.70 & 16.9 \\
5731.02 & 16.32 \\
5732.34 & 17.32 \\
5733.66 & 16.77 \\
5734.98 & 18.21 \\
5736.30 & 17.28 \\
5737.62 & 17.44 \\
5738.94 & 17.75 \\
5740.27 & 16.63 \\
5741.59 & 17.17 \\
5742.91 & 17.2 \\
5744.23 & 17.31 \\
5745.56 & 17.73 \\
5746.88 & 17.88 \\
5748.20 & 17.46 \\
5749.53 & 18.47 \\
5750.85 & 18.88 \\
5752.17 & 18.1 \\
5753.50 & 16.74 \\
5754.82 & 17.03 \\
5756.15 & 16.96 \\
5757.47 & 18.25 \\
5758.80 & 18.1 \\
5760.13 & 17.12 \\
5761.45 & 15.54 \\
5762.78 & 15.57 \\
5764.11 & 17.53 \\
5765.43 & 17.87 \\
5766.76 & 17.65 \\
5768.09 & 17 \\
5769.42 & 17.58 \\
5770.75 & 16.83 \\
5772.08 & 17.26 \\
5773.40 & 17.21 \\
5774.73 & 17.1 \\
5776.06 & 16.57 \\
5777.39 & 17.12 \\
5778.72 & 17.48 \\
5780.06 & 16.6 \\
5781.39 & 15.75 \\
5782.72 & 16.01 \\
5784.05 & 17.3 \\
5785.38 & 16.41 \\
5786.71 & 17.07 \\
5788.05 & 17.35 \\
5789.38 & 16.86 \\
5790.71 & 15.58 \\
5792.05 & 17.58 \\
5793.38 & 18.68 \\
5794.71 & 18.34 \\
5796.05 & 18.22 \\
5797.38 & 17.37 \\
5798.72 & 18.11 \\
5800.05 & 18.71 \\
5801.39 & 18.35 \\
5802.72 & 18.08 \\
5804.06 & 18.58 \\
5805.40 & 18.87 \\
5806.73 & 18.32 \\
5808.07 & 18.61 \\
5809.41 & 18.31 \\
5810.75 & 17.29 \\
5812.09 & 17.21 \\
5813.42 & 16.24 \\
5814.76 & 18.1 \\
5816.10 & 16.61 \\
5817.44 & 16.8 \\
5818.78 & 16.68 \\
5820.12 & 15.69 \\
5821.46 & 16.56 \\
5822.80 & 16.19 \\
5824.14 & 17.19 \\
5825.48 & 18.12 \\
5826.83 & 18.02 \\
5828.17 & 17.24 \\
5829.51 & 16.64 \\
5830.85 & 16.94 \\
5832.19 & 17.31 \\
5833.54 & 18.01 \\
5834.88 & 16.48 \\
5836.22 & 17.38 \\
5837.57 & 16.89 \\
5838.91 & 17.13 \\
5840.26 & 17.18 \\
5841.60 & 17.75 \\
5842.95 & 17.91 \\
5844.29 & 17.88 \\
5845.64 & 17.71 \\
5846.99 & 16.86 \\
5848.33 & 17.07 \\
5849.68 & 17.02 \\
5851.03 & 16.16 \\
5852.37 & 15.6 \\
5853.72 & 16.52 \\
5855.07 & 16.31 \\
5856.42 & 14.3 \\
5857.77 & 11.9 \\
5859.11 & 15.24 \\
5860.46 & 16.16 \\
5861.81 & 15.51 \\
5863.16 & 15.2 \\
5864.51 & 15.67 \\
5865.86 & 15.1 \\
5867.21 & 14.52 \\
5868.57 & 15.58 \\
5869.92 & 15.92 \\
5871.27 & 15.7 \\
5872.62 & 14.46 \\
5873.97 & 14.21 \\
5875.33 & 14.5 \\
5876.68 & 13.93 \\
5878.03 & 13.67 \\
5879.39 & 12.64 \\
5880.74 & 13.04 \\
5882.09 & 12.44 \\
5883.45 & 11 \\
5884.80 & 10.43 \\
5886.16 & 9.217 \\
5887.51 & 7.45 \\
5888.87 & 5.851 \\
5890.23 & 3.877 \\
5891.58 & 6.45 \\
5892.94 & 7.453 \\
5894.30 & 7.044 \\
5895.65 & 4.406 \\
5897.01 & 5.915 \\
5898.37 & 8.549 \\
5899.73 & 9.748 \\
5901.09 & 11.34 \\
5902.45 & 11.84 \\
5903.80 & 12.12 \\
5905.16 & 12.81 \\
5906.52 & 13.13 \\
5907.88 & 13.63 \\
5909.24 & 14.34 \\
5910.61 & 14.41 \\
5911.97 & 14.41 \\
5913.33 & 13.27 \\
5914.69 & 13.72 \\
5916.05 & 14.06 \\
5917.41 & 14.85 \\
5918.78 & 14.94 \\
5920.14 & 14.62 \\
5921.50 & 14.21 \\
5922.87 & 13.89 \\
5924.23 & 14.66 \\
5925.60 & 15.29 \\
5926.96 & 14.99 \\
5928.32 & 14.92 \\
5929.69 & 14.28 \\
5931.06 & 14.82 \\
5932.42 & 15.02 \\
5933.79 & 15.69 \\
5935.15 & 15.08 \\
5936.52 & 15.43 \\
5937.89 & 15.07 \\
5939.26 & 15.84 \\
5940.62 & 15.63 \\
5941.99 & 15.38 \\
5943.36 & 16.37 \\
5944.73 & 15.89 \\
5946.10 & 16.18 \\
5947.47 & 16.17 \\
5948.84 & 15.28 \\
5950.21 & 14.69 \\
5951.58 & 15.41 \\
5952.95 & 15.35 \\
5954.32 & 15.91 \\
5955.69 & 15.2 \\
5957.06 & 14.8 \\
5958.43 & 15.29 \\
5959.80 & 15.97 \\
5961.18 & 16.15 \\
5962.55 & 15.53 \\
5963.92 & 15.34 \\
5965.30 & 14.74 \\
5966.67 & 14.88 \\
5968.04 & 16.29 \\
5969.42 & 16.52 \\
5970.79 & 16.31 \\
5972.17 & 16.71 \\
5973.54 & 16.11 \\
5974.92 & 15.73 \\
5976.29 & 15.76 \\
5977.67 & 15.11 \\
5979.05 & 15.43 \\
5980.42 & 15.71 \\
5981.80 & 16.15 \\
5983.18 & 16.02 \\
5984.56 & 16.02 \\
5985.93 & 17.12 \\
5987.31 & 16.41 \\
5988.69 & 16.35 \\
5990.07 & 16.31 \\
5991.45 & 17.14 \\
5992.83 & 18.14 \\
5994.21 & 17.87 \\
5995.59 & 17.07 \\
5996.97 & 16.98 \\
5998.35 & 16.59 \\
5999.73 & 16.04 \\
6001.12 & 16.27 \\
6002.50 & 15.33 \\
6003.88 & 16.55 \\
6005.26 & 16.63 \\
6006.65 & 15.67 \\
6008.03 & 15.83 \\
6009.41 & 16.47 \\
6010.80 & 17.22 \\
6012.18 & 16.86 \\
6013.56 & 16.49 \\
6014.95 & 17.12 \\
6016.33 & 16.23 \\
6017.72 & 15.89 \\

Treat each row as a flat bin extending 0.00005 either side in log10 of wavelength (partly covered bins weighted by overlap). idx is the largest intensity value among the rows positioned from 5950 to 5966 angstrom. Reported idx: 16.15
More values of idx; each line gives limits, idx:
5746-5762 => 18.88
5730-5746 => 18.21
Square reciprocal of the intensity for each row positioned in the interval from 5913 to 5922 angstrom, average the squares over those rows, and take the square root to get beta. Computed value 0.070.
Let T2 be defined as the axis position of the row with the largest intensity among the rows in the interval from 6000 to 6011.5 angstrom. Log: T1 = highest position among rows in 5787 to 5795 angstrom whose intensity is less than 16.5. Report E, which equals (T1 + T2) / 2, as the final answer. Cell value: 5900.8 angstrom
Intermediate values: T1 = 5790.71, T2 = 6010.80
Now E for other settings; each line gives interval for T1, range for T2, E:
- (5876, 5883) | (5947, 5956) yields 5914.8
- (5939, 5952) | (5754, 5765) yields 5854.5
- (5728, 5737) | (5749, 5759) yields 5740.9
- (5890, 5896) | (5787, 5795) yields 5844.5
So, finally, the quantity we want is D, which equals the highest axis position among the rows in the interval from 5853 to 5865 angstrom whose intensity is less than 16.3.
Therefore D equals 5864.51 angstrom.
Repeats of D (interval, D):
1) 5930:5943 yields 5941.99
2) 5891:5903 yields 5902.45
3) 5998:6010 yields 6008.03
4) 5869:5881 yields 5880.74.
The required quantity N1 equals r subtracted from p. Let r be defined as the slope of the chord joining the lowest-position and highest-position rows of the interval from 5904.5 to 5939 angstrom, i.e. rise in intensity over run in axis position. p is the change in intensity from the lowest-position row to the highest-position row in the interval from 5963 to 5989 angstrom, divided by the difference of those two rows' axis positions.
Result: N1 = -0.03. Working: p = 0.041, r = 0.07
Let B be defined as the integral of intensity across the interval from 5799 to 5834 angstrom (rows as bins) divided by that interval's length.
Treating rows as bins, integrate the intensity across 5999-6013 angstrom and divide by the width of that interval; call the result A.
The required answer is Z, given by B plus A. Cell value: 34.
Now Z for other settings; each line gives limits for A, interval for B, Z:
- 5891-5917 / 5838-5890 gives 26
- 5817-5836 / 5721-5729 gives 34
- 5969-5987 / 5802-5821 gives 34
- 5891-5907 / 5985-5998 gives 26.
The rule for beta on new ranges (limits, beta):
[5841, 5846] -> 0.056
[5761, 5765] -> 0.062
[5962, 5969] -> 0.065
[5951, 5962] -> 0.065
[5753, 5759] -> 0.058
